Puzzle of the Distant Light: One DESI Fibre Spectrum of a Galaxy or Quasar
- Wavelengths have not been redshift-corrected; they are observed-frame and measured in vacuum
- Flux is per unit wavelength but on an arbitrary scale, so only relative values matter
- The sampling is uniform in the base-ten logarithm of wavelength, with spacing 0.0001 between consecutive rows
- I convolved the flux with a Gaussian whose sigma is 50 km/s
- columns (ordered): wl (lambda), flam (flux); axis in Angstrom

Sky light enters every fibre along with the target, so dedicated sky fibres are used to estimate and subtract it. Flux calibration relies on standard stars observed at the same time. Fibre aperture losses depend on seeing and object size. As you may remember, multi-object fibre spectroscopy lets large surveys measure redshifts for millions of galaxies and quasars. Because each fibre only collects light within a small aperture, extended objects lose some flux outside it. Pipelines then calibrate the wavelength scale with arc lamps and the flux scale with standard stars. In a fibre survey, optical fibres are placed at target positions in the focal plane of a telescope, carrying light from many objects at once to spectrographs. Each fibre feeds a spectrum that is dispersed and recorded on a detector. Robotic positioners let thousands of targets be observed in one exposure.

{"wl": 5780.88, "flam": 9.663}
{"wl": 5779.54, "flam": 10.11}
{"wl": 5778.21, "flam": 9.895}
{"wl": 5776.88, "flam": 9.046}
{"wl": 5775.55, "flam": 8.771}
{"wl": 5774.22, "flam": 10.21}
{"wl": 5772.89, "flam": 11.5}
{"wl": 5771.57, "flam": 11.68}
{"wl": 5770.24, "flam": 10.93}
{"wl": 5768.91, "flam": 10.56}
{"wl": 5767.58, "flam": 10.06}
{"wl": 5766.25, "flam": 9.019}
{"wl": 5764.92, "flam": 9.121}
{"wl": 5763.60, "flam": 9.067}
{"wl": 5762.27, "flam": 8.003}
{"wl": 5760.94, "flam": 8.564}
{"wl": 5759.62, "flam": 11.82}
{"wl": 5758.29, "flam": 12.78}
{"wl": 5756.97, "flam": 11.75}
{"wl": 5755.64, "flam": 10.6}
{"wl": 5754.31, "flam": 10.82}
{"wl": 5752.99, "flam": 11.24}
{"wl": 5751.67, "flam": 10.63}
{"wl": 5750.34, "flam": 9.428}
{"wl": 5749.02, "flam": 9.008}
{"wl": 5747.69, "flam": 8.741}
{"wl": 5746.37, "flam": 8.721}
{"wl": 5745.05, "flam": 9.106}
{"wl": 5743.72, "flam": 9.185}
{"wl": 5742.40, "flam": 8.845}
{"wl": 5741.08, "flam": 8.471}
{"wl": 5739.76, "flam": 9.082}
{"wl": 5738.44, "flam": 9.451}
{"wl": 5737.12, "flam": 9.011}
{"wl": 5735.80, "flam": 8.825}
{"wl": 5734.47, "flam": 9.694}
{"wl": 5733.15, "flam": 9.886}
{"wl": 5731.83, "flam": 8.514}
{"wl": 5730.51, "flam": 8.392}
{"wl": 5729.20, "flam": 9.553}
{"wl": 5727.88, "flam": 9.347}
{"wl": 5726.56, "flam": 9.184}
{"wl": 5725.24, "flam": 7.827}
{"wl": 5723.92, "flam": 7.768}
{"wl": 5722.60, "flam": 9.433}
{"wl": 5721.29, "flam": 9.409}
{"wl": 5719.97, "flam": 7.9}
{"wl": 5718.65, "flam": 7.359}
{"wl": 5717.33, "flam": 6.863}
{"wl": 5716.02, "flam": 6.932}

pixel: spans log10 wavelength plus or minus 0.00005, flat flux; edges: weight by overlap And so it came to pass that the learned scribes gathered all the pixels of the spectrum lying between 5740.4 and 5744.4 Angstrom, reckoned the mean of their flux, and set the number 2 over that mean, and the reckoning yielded 0.226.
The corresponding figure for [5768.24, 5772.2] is 0.181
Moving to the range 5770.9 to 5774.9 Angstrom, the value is 0.180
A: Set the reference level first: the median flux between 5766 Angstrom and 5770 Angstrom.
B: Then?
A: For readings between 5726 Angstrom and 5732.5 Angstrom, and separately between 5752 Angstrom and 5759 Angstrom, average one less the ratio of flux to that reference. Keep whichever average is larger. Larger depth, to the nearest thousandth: 0.106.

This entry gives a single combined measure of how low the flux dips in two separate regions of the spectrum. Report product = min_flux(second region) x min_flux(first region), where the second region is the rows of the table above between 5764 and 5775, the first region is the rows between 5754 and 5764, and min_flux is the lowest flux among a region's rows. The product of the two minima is 72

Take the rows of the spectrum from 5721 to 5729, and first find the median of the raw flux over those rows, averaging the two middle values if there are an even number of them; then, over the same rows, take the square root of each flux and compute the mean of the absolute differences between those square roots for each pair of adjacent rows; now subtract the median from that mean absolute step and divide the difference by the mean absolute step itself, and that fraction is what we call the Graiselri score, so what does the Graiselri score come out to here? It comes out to -82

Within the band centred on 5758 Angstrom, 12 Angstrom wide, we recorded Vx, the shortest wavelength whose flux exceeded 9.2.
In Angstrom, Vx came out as 5752.99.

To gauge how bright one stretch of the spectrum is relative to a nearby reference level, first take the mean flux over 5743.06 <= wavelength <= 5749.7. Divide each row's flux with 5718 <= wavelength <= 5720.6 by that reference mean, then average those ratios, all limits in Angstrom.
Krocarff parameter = 0.85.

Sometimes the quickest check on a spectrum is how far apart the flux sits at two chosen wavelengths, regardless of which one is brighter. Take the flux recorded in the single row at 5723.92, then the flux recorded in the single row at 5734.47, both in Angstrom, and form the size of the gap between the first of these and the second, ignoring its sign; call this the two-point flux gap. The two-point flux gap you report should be 1.9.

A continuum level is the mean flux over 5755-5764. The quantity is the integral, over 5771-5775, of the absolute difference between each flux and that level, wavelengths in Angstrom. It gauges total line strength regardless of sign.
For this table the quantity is 3.5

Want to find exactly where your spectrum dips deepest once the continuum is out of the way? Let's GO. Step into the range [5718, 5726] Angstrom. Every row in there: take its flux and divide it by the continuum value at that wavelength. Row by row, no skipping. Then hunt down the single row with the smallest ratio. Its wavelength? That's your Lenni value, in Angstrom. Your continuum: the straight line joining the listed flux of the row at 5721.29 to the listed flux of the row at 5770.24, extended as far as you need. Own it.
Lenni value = 5718.65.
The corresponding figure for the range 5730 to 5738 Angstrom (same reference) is 5730.51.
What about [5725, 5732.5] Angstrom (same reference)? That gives 5725.24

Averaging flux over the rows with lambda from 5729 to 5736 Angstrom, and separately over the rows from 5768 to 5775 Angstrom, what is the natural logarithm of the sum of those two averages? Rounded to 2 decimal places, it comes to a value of 3.00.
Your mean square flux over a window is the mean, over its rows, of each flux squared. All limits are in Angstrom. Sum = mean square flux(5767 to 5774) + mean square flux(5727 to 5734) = 204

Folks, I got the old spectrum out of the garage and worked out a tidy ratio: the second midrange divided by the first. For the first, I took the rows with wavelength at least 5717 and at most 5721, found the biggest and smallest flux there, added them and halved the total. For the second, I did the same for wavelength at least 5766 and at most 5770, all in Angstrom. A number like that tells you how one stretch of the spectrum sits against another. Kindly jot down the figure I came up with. 1.33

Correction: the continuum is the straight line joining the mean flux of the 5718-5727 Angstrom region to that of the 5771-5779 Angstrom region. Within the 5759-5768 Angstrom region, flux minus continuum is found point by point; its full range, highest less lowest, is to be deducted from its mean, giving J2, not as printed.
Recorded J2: -4.3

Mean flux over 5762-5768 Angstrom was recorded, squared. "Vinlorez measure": 82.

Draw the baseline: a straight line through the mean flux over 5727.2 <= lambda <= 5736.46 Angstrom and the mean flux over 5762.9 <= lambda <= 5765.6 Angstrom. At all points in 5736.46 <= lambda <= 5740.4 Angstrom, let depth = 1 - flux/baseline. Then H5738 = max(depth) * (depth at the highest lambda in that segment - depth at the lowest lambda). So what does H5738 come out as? -0.0001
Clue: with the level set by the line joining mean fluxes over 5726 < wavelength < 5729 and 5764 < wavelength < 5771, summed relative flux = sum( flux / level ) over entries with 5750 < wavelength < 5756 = 5.4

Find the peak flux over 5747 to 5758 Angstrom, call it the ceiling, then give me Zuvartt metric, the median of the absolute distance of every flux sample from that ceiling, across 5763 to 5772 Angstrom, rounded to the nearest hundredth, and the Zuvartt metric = 1.69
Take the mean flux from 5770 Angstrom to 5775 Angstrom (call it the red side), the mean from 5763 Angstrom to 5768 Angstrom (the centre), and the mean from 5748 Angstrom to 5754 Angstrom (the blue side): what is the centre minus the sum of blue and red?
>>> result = -11.8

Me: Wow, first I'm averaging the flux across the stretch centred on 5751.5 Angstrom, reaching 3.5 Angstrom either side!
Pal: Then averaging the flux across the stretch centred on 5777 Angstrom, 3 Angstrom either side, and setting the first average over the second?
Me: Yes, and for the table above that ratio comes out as 1.06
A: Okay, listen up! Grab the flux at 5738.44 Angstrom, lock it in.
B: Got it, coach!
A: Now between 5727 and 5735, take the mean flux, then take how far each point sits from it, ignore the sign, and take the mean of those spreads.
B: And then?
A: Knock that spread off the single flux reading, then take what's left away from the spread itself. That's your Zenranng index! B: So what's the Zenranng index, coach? -8.4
